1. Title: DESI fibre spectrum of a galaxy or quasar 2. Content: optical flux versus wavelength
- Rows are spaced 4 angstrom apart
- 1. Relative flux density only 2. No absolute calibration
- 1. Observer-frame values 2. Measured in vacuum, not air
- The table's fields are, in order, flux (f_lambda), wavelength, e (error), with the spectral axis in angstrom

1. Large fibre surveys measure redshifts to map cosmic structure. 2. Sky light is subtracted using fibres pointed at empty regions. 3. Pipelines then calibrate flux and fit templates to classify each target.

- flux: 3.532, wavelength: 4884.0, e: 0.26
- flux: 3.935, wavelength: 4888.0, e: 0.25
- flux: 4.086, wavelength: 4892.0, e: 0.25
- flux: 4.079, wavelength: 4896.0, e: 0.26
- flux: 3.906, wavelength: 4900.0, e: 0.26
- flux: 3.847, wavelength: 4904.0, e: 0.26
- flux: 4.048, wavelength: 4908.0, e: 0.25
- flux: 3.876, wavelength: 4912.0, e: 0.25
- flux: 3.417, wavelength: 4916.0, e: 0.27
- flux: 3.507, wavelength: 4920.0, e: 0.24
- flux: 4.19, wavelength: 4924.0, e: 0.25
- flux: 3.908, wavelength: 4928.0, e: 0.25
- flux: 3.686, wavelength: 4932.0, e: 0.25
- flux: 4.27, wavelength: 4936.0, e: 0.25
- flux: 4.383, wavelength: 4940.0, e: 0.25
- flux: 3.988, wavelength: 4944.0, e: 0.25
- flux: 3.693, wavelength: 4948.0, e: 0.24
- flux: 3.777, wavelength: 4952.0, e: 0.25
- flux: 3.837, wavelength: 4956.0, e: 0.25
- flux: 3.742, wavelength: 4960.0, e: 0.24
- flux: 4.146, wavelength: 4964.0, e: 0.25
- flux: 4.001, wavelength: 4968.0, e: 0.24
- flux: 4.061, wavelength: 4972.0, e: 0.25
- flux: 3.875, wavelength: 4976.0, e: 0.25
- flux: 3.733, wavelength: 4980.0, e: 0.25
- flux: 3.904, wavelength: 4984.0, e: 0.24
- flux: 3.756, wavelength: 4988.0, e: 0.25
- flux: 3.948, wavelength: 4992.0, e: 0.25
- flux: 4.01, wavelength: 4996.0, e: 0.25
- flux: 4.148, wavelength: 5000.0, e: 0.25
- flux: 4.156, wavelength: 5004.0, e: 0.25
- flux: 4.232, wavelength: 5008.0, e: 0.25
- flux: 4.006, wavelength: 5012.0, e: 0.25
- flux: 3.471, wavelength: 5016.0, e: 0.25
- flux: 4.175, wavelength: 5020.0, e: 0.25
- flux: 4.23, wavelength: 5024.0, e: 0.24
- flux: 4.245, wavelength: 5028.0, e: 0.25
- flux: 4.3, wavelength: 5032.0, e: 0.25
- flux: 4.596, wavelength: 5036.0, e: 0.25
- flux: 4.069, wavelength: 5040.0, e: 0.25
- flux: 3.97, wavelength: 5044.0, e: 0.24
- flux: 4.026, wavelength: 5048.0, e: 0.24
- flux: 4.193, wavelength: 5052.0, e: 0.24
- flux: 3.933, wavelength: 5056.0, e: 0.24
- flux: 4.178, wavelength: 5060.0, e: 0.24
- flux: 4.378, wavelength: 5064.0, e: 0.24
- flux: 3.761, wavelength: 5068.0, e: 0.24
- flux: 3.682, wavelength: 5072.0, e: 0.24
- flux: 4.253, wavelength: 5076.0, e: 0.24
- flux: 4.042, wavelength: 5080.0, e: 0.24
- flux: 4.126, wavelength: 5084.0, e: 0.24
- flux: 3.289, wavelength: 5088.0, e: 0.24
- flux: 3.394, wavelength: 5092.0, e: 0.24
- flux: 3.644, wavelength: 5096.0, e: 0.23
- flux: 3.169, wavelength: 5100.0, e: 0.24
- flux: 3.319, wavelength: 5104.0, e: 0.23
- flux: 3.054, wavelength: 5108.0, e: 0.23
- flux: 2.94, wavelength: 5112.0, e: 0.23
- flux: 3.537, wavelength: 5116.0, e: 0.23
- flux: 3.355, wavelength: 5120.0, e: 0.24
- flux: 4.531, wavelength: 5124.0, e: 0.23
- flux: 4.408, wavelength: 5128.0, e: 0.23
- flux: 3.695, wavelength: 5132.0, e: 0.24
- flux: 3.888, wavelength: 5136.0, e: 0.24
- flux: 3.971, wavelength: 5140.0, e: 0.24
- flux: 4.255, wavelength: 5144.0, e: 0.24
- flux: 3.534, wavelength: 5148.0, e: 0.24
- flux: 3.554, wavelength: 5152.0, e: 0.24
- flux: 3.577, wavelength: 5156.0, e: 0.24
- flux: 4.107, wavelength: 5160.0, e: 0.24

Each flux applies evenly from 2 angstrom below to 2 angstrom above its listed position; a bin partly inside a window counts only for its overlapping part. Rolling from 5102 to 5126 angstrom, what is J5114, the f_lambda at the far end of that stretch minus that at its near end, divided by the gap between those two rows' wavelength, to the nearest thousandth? 0.061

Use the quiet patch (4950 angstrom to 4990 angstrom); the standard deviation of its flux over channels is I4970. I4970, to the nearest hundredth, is 0.14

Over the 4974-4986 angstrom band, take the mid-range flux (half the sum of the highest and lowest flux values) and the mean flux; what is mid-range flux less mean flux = -0.019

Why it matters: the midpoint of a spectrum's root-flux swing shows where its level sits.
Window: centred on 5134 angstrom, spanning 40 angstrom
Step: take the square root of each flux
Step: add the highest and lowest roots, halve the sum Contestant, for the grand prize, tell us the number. 1.98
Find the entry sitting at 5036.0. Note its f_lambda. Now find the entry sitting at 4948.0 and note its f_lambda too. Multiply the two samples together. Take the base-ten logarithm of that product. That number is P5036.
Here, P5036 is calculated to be 1.23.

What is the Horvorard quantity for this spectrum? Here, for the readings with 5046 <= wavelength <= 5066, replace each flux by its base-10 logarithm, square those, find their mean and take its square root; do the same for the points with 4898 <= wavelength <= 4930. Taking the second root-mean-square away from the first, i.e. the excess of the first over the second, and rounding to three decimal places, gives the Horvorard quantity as 0.033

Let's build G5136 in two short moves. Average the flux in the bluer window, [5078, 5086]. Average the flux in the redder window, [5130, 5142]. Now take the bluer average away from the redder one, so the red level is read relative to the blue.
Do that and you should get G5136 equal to -0.23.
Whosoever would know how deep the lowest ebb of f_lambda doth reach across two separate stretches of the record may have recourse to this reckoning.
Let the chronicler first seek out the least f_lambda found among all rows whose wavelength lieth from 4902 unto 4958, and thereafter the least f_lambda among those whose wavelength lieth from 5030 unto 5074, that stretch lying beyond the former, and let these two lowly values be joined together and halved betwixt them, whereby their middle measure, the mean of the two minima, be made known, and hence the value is 3.5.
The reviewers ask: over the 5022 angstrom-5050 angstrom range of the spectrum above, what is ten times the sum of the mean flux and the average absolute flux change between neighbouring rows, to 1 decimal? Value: 43.8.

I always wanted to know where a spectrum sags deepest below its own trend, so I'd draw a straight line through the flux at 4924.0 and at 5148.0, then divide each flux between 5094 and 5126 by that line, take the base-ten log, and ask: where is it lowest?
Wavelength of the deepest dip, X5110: 5112.0 angstrom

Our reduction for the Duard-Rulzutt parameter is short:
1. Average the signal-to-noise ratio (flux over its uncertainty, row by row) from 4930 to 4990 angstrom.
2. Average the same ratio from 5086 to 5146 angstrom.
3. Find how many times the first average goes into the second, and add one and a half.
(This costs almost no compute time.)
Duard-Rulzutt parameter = 2.47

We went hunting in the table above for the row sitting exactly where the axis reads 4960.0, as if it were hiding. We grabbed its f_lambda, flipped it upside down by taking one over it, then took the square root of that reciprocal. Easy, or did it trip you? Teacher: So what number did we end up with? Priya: 0.52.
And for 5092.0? 0.54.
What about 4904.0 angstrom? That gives 0.51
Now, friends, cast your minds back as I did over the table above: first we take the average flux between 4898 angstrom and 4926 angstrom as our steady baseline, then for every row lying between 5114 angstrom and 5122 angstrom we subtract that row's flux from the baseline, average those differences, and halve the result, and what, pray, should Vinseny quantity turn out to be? 0.19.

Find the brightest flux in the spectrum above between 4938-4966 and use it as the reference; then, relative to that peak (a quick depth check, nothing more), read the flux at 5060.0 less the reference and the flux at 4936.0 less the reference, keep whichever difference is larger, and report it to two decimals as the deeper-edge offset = -0.11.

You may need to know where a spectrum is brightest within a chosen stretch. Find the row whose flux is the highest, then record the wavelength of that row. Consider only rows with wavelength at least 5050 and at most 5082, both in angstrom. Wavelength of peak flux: 5064.0 angstrom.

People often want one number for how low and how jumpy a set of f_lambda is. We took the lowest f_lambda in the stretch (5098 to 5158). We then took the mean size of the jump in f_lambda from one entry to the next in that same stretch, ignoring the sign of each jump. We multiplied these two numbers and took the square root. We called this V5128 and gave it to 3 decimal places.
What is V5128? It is 0.988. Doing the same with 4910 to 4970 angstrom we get 0.977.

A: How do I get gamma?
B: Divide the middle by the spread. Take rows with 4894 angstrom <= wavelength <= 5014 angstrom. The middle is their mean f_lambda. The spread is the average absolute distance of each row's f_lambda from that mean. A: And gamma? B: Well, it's 23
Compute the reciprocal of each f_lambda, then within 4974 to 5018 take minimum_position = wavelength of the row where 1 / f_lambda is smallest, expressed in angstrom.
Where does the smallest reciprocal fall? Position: 5008.0 angstrom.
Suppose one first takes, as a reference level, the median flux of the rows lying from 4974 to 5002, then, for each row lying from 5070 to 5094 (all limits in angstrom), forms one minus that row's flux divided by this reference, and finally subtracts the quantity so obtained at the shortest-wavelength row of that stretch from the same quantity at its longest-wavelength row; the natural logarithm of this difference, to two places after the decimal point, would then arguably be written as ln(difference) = -2.61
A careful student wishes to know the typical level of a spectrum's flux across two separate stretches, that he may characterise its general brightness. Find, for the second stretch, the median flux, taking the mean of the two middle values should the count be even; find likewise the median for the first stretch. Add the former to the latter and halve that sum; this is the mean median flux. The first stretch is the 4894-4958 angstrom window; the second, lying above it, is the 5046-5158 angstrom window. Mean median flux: 3.81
